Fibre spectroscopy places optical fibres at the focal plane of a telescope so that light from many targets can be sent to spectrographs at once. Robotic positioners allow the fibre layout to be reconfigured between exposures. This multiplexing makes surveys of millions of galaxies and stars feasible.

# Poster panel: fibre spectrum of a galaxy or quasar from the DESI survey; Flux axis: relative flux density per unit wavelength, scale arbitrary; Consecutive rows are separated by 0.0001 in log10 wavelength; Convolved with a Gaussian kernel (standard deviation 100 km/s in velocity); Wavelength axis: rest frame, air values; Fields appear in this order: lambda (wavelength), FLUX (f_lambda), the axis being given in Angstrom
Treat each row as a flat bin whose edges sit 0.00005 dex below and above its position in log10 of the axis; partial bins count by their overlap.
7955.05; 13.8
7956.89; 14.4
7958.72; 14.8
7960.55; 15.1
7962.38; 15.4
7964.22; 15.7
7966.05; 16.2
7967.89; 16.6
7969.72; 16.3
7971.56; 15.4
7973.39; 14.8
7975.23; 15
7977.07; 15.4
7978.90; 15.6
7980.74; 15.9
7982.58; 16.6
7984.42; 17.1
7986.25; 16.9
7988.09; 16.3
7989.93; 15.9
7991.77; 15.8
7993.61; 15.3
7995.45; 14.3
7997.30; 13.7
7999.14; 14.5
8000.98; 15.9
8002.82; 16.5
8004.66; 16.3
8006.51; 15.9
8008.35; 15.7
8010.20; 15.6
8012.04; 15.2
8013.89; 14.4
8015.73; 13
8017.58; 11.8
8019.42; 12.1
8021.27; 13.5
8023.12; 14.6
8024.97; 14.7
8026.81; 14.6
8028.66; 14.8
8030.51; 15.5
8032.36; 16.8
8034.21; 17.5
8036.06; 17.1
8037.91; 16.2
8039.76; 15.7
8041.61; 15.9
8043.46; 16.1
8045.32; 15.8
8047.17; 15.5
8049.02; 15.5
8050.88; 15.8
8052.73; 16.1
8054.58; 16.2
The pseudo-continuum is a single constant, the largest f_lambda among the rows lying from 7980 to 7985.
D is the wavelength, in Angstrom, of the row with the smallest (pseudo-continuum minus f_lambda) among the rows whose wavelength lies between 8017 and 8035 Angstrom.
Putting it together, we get 8034.21 Angstrom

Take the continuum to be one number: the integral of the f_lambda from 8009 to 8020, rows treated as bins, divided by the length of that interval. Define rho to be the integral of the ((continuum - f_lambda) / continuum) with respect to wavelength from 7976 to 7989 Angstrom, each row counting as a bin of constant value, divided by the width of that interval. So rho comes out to -0.18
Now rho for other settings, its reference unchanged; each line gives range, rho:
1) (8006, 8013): -0.13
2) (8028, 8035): -0.17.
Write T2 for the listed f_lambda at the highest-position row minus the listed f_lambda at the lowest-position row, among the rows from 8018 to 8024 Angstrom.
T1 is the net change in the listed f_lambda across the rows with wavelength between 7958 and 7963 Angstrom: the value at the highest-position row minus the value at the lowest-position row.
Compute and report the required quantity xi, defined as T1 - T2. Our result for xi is -1.9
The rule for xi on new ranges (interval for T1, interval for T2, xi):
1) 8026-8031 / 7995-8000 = 0.7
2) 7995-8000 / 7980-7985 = -1.0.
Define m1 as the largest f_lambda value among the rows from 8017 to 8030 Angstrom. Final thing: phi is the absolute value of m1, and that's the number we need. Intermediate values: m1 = 14.8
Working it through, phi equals 14.8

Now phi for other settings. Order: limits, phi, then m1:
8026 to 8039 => 17.5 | 17.5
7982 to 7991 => 17.1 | 17.1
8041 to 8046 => 16.1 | 16.1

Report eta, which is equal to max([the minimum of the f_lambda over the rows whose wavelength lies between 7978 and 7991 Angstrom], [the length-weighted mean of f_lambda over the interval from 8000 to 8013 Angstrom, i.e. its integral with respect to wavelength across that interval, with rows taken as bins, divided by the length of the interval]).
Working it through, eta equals 15.9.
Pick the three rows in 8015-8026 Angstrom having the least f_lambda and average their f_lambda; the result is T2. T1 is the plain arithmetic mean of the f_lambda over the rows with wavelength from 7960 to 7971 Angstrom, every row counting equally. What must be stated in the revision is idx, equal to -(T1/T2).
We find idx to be -1.29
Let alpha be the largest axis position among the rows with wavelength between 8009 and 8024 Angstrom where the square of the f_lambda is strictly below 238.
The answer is 8023.12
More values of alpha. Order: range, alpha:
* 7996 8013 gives 8012.04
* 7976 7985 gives 7977.07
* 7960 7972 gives 7971.56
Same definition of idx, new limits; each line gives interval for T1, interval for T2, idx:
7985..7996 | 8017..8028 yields -1.26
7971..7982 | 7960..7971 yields -1.00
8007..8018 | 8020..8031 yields -1.00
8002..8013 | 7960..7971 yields -1.03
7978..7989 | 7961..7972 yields -1.06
